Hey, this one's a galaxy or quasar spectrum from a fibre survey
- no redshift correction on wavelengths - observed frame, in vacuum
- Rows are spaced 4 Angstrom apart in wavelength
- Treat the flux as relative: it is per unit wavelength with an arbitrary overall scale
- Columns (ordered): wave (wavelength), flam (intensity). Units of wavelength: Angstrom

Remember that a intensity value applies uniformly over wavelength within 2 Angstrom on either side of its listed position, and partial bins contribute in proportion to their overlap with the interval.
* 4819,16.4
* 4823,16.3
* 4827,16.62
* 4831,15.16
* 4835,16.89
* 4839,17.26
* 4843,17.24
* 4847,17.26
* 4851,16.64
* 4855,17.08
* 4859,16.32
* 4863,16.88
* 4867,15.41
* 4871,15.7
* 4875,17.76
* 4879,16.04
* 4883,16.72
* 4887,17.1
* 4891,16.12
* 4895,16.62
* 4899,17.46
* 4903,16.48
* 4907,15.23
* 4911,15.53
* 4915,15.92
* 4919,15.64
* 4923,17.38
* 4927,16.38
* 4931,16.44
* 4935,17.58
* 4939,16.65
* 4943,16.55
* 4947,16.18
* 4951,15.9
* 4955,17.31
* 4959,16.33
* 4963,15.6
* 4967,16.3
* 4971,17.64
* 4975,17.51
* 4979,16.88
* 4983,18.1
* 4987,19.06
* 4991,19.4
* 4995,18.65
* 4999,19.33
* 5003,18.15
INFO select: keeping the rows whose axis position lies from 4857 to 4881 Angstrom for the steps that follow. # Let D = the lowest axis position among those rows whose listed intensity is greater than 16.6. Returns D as 4863 Angstrom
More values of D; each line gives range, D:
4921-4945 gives 4923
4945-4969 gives 4955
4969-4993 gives 4971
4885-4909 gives 4887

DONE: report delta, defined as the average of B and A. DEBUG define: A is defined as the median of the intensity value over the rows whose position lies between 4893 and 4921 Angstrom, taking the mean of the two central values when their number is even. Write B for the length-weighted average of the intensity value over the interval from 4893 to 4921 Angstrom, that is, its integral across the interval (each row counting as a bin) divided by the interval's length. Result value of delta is 16.02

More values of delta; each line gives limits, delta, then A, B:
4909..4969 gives 16.35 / 16.3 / 16.4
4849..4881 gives 16.48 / 16.5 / 16.5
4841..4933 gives 16.49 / 16.5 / 16.5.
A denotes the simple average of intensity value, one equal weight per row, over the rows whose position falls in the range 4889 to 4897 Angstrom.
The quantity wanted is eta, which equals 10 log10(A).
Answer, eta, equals 12.1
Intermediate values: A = 16.4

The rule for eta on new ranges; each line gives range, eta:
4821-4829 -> 12.2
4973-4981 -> 12.4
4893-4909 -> 12.2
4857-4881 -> 12.1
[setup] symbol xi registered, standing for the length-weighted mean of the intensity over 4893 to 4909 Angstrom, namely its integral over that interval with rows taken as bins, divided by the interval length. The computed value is 16.4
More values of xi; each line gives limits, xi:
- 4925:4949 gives 16.6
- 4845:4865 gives 16.8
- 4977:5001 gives 18.6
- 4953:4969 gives 16.4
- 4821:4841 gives 16.4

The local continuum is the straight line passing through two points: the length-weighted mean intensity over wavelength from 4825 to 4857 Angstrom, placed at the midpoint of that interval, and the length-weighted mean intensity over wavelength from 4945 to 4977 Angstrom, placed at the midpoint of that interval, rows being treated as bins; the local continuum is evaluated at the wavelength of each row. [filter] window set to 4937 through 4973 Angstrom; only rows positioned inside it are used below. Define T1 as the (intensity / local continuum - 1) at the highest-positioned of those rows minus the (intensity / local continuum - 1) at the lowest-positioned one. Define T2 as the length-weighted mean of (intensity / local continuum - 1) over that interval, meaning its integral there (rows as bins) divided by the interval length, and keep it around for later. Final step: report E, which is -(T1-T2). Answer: -0.07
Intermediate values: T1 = 0.06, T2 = -0.007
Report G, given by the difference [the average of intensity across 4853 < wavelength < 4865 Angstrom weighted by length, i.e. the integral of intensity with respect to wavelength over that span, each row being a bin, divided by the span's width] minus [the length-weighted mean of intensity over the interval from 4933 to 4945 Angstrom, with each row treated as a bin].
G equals -0.17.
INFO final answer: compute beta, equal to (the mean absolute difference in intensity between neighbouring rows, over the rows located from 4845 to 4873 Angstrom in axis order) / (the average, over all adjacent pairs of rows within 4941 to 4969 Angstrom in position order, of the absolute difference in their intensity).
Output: 0.93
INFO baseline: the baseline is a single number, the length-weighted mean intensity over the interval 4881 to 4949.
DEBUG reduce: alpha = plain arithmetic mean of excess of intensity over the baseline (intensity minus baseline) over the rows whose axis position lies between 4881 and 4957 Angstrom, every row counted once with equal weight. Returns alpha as 0.014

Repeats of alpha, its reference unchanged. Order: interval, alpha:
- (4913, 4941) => 0.101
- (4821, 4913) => 0.045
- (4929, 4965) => 0.035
